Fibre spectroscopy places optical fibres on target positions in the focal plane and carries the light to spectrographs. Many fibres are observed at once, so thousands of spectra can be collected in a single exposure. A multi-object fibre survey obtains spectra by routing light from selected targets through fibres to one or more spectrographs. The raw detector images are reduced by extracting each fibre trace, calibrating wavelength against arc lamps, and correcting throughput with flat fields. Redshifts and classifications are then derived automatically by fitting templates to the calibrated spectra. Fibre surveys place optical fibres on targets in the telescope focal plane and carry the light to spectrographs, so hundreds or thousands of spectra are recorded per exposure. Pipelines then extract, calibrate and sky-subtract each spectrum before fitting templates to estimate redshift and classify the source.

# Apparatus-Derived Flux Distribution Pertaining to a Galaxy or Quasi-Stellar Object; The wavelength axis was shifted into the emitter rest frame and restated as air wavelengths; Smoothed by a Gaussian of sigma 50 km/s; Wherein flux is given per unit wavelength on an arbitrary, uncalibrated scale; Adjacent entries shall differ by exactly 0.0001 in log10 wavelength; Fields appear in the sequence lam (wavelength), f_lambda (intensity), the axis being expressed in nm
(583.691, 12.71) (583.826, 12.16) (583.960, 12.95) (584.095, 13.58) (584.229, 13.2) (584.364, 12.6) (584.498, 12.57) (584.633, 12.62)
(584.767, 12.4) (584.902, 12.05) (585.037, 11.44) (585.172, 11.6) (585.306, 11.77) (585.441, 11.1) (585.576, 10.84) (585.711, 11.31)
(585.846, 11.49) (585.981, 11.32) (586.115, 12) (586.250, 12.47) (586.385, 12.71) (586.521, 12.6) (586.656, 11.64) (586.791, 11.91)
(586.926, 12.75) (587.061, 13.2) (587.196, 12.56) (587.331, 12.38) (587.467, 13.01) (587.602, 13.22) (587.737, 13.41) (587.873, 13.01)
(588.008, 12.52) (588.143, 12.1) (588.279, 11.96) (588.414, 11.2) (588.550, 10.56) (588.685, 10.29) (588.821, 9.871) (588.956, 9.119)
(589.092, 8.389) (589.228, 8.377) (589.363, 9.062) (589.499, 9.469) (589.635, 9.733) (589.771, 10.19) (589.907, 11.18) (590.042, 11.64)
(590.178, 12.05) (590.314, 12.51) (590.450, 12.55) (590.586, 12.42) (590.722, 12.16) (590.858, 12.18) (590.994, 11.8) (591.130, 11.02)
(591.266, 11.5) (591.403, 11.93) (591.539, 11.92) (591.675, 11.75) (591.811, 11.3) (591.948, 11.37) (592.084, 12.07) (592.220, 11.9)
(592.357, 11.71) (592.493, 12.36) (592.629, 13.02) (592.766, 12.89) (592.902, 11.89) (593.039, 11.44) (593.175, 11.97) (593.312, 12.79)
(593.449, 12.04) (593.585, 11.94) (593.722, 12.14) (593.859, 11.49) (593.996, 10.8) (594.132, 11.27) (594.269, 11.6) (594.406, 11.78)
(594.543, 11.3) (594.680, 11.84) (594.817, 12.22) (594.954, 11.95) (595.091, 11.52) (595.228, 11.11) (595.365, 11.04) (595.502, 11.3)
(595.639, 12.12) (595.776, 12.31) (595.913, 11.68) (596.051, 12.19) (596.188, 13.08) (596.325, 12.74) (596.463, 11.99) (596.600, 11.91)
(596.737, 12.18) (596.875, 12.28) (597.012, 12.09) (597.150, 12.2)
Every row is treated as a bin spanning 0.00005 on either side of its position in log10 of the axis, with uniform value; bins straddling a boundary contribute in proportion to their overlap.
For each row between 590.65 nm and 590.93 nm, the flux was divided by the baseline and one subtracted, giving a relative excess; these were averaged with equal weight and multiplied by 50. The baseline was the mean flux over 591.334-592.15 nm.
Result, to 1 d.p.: 1.9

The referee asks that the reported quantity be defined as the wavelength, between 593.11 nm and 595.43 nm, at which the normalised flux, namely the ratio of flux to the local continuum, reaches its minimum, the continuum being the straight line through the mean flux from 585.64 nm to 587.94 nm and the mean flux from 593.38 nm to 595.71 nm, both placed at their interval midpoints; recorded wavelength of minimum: 593.996 nm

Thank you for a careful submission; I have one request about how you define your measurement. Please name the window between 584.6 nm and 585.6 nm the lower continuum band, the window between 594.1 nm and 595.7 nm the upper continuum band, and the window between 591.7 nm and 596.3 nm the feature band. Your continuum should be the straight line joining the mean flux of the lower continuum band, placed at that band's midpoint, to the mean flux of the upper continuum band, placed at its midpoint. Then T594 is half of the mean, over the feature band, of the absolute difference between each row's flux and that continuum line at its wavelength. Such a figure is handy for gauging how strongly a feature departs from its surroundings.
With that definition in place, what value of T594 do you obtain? 0.24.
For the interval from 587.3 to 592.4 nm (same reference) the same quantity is 0.50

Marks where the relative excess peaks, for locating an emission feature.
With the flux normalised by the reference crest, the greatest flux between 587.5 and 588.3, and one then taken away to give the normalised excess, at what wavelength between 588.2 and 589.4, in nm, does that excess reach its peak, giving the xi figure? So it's 588.279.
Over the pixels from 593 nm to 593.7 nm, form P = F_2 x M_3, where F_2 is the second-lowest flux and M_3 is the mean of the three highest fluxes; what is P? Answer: 146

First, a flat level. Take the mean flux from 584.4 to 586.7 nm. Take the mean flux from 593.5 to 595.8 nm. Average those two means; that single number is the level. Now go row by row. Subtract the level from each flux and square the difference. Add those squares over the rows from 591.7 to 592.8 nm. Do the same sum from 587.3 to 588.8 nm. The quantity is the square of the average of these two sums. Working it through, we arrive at 70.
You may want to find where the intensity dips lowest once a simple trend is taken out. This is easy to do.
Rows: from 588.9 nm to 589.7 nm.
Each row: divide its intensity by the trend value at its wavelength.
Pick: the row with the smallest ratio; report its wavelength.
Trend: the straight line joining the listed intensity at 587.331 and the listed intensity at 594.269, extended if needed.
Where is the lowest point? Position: 589.228 nm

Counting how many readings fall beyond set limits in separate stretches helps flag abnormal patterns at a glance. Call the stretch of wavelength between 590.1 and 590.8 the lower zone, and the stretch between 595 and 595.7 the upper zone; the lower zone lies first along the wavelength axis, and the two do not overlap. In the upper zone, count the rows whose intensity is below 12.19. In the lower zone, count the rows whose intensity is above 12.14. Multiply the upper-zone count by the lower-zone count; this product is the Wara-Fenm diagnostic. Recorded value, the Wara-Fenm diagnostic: 20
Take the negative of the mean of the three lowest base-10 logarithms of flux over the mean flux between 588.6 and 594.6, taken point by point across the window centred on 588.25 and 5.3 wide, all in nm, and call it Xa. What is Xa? 0.12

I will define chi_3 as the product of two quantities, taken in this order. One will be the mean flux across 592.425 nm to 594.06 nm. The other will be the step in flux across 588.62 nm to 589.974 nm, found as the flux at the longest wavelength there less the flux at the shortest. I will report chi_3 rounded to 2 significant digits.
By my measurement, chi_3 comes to 11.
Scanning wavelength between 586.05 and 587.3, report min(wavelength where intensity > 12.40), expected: 586.250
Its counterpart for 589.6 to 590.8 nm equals 590.314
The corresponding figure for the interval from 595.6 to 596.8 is 596.188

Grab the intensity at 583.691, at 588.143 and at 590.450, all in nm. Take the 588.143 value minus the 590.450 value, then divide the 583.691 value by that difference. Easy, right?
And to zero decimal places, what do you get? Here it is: -28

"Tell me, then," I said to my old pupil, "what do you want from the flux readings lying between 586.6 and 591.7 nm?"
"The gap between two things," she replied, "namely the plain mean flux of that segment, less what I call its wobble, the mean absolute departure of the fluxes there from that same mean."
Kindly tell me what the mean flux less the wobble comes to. 10.4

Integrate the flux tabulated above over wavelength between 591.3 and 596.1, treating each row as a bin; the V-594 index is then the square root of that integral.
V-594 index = 7.5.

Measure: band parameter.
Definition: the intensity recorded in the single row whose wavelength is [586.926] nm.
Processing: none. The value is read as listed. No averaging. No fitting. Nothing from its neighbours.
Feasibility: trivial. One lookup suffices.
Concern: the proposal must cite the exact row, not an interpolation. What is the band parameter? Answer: 12.75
